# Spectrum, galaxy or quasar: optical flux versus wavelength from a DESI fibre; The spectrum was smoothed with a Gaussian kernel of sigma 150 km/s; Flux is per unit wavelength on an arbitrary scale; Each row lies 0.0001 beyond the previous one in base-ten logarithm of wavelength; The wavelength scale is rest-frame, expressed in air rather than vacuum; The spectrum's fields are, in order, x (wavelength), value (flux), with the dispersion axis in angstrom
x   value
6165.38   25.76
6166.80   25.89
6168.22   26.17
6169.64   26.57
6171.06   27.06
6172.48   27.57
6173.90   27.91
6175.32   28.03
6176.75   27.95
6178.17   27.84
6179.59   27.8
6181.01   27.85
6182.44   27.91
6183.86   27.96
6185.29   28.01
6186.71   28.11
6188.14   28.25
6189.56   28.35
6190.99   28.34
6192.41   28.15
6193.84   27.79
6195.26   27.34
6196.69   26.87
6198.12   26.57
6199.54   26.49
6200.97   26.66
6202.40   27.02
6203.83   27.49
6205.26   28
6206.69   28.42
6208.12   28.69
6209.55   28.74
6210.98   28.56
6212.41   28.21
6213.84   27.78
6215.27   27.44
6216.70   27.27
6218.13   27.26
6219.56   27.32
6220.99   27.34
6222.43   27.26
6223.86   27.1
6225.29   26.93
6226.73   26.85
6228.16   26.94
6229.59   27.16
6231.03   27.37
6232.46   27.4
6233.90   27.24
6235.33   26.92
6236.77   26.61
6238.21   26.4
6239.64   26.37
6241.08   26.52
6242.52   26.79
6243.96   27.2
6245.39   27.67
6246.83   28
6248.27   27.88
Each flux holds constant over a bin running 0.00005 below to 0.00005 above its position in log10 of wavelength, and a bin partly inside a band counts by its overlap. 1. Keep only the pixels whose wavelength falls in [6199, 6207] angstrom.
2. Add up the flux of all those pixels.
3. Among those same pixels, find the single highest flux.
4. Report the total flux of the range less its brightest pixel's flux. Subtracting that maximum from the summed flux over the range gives 136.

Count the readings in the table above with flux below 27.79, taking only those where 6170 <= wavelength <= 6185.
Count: 2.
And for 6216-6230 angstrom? 10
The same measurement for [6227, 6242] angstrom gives 10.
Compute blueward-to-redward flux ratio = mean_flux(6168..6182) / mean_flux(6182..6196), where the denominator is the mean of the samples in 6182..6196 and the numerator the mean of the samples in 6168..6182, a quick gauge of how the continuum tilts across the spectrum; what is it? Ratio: 0.98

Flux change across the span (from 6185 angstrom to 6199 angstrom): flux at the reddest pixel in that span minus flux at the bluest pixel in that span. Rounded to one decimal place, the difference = -1.4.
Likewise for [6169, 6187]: 1.5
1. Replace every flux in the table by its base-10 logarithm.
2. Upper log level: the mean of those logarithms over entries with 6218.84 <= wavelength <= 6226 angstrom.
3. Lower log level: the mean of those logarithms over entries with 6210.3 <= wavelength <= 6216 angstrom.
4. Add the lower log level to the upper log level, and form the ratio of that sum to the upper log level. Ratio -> 2.009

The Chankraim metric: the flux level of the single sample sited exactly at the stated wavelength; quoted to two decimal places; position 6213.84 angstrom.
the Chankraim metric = 27.78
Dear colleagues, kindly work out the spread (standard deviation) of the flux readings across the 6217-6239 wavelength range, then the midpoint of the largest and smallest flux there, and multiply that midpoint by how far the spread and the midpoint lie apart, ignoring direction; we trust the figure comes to 716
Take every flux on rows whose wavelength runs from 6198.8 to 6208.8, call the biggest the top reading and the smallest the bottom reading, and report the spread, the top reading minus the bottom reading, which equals 2.2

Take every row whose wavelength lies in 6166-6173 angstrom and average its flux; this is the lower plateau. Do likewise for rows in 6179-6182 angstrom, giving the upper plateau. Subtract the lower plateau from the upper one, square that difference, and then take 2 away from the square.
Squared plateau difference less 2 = -0.62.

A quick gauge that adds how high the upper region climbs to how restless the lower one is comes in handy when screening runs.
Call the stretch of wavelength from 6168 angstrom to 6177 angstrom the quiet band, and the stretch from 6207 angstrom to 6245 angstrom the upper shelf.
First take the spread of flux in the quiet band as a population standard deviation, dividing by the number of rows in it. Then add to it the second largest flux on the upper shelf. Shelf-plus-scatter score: 29.4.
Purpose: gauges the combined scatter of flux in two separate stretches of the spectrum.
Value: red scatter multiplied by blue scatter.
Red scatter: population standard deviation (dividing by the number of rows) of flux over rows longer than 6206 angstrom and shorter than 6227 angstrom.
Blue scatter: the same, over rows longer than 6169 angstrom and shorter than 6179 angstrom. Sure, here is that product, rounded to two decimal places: 0.33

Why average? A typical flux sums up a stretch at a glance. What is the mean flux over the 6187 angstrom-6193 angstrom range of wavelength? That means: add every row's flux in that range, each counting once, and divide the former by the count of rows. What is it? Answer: 28.27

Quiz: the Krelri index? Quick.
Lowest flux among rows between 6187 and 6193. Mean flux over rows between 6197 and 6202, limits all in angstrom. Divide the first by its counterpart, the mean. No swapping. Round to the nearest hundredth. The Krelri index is 1.06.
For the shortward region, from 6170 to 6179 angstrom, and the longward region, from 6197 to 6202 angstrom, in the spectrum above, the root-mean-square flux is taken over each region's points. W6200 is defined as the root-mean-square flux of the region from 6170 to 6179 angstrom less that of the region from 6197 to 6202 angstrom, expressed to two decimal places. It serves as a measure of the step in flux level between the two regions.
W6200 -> 1.16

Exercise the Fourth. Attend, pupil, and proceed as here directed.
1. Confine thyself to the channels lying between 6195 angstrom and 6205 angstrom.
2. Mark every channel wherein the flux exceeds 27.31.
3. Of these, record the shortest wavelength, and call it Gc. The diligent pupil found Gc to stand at 6195.26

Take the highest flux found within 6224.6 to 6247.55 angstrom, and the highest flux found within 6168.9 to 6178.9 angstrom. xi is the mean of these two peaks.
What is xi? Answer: 28.0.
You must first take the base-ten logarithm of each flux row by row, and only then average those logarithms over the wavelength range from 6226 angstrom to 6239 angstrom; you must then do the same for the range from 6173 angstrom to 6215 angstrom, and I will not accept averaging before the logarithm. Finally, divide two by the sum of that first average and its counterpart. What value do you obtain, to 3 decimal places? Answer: 0.696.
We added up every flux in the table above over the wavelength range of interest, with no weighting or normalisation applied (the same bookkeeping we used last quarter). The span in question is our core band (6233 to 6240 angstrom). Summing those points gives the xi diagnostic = 134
